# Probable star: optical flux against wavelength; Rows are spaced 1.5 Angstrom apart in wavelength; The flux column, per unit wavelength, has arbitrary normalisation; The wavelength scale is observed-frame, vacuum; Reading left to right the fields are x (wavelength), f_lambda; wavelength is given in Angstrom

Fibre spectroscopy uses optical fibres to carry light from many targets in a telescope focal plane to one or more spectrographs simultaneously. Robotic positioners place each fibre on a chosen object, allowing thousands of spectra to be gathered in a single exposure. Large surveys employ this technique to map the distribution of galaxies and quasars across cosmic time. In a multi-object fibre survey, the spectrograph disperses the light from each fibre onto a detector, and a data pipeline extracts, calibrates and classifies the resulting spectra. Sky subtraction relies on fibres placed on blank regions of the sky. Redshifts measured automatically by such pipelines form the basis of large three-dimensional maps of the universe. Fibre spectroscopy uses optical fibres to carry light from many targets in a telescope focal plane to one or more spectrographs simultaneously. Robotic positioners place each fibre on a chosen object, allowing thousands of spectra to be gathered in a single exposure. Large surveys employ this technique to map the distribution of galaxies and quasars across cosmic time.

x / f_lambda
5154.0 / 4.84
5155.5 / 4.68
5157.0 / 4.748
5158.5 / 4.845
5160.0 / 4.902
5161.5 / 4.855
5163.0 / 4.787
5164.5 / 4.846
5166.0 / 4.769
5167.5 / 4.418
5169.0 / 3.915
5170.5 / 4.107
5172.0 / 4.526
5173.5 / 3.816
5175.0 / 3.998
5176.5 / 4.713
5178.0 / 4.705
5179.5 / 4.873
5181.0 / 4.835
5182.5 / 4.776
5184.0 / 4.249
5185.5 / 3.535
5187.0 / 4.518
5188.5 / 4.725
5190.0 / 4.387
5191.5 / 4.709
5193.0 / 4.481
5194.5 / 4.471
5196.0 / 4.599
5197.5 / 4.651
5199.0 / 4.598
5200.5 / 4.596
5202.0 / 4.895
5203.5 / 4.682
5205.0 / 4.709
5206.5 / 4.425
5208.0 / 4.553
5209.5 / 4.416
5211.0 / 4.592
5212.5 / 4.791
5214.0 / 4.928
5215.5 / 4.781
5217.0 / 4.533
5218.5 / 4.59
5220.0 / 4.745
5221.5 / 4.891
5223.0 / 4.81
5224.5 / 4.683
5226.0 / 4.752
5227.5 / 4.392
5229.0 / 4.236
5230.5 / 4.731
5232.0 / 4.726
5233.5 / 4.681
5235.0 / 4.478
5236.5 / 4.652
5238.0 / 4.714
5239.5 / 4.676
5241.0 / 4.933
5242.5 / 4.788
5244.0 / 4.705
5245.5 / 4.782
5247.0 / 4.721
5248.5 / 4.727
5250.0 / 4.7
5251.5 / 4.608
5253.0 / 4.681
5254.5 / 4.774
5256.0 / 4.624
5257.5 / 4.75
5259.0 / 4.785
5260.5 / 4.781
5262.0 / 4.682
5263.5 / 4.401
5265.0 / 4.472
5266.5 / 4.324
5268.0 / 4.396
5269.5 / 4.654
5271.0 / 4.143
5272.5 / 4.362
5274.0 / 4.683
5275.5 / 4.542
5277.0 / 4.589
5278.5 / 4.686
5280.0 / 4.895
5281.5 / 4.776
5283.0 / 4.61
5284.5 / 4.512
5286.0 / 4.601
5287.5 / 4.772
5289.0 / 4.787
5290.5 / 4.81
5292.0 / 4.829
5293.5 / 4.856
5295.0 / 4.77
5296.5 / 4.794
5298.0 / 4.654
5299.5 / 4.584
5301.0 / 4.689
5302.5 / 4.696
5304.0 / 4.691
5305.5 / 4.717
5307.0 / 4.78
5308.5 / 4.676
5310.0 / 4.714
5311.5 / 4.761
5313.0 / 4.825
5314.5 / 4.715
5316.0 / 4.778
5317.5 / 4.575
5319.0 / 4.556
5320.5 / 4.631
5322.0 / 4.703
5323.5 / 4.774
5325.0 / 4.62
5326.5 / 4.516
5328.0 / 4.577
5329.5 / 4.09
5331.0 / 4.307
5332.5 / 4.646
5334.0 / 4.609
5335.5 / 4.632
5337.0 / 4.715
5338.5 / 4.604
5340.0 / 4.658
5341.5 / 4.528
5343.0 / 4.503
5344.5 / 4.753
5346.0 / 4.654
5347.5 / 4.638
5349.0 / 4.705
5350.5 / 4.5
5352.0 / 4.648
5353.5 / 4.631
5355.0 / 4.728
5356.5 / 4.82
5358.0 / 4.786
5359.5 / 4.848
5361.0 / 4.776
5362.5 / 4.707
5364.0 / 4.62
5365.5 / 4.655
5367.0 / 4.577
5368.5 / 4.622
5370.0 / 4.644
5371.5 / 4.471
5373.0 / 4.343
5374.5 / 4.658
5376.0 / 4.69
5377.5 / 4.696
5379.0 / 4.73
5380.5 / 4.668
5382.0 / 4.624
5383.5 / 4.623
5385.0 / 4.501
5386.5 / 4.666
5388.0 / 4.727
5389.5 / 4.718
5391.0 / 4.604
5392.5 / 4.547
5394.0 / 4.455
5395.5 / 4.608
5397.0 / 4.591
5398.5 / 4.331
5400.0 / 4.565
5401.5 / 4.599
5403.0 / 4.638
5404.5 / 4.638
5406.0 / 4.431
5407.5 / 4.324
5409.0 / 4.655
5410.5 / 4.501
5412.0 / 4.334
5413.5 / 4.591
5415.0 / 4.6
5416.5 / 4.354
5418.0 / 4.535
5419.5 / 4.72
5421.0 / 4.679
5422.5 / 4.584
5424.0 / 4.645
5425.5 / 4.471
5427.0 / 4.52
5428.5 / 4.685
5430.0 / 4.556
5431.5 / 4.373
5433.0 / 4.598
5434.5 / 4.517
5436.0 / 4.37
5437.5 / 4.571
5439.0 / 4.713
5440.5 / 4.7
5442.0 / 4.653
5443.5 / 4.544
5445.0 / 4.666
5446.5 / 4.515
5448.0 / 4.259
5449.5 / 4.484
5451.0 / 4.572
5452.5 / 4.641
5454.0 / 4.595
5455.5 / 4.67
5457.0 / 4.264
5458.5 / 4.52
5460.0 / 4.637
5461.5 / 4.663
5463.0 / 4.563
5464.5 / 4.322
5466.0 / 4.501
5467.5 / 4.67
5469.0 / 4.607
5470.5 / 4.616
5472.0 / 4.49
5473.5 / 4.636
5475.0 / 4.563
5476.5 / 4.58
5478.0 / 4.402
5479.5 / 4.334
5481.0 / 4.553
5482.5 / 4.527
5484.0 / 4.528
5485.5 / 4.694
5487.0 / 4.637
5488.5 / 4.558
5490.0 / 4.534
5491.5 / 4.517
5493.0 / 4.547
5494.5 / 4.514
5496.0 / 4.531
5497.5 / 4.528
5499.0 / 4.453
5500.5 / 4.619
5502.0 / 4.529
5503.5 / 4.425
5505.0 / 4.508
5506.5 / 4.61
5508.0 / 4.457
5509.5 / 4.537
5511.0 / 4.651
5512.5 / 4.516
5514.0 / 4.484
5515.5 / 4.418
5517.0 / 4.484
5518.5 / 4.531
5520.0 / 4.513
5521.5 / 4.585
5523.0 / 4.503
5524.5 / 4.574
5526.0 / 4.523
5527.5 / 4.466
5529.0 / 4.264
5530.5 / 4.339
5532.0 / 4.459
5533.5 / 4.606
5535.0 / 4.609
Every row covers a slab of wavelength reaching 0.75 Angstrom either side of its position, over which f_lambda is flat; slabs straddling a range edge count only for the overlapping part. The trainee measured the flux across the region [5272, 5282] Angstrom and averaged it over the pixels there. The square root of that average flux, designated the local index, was 2.16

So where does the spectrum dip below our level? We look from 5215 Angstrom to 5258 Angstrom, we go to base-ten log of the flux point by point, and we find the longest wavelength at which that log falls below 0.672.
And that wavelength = 5256.0 Angstrom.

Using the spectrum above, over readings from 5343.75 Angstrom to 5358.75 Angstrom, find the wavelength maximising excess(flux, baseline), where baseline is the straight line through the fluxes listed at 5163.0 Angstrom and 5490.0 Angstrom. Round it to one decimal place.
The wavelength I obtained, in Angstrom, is 5356.5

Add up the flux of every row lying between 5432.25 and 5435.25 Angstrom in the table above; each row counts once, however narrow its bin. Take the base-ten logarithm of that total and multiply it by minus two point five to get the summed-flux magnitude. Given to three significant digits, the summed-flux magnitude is -2.40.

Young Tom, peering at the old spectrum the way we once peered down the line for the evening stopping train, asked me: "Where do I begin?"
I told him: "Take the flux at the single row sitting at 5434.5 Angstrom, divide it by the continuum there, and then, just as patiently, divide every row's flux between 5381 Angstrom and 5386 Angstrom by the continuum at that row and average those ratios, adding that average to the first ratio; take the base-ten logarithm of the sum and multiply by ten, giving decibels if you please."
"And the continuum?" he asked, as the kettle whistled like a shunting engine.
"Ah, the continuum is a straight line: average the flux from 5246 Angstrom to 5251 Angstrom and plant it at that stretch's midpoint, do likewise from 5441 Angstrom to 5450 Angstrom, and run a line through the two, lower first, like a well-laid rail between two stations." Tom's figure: 3.00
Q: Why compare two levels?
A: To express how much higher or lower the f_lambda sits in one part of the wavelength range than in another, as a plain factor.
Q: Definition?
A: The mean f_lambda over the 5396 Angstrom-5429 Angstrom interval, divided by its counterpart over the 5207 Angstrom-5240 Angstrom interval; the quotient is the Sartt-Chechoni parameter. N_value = 0.98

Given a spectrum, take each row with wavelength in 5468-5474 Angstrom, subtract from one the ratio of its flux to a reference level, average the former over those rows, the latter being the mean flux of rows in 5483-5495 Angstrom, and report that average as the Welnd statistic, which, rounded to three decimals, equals -0.005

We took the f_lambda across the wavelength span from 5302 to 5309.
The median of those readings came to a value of 4.70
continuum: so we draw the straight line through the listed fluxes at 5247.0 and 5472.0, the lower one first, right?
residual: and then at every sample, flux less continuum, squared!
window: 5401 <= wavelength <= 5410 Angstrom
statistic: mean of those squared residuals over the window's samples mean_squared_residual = 0.0156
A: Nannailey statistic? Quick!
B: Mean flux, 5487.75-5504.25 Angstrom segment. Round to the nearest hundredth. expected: 4.52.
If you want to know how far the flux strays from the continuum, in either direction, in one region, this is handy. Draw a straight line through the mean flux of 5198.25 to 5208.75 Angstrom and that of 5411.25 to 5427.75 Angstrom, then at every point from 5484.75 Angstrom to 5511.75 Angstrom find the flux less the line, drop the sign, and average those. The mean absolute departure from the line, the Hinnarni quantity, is 0.055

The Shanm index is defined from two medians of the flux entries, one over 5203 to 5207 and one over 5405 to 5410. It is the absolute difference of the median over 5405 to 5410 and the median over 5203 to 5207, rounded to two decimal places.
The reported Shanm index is 0.25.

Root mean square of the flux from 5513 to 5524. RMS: 4.50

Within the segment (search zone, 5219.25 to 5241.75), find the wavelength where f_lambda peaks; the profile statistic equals 5241.0 Angstrom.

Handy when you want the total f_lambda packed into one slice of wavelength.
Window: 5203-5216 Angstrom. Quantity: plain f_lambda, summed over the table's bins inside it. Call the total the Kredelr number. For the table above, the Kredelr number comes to 41.9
